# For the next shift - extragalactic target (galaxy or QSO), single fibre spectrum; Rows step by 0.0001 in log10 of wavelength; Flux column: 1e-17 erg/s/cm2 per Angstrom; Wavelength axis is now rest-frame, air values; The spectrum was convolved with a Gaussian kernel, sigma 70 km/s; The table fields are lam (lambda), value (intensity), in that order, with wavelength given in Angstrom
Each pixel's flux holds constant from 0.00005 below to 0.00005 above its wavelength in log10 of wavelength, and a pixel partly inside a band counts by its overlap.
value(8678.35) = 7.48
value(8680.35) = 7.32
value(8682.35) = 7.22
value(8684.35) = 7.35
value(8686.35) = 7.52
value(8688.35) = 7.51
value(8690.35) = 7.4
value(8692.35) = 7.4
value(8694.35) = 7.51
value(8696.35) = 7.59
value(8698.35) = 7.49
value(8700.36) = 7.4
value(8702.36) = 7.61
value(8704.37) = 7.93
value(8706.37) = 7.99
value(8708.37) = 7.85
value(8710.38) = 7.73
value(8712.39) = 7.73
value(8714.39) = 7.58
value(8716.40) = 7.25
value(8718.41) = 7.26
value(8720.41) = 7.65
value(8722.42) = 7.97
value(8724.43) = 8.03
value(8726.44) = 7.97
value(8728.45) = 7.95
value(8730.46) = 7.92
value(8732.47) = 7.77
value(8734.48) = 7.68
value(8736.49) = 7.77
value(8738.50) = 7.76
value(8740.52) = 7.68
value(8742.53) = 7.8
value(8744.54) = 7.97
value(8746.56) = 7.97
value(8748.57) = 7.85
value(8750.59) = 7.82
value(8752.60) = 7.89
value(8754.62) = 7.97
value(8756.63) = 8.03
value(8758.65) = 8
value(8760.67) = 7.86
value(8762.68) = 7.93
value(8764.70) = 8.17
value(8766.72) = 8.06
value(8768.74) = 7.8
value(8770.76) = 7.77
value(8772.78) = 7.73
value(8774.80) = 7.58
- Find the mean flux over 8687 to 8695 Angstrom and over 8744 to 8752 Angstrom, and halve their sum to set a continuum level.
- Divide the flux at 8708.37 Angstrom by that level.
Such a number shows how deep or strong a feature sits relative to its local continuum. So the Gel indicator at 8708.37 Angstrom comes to 1.02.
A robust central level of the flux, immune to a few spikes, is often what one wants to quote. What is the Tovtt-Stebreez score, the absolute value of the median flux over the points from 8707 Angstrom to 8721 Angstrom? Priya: 7.65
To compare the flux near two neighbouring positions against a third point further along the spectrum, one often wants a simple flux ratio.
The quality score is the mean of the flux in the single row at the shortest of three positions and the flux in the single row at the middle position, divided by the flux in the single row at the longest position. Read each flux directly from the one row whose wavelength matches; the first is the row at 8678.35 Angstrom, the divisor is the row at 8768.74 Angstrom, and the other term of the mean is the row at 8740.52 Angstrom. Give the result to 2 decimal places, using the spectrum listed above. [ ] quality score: 0.97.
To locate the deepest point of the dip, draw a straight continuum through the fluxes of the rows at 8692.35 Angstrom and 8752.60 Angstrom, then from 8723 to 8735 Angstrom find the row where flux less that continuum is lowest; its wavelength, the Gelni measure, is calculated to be 8734.48 Angstrom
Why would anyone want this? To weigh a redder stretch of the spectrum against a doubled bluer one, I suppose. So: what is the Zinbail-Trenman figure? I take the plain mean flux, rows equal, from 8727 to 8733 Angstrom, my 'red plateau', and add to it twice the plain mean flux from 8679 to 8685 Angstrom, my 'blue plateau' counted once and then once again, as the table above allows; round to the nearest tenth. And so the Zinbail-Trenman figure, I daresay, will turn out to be 22.5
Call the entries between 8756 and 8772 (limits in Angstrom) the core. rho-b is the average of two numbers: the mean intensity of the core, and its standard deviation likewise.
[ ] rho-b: 4.04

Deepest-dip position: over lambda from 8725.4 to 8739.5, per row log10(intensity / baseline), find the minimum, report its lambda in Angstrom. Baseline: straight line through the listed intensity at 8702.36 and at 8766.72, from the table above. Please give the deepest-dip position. 8734.48 Angstrom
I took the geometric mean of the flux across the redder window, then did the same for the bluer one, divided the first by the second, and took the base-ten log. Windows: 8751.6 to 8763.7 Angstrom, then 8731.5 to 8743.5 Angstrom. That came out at 0.011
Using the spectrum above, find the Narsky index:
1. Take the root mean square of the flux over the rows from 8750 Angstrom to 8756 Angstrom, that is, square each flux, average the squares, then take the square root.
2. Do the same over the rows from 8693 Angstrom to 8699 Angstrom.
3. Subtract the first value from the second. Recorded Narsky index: -0.36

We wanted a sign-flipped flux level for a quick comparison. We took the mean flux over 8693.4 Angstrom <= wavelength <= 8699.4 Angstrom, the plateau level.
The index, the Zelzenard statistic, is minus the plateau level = -7.5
